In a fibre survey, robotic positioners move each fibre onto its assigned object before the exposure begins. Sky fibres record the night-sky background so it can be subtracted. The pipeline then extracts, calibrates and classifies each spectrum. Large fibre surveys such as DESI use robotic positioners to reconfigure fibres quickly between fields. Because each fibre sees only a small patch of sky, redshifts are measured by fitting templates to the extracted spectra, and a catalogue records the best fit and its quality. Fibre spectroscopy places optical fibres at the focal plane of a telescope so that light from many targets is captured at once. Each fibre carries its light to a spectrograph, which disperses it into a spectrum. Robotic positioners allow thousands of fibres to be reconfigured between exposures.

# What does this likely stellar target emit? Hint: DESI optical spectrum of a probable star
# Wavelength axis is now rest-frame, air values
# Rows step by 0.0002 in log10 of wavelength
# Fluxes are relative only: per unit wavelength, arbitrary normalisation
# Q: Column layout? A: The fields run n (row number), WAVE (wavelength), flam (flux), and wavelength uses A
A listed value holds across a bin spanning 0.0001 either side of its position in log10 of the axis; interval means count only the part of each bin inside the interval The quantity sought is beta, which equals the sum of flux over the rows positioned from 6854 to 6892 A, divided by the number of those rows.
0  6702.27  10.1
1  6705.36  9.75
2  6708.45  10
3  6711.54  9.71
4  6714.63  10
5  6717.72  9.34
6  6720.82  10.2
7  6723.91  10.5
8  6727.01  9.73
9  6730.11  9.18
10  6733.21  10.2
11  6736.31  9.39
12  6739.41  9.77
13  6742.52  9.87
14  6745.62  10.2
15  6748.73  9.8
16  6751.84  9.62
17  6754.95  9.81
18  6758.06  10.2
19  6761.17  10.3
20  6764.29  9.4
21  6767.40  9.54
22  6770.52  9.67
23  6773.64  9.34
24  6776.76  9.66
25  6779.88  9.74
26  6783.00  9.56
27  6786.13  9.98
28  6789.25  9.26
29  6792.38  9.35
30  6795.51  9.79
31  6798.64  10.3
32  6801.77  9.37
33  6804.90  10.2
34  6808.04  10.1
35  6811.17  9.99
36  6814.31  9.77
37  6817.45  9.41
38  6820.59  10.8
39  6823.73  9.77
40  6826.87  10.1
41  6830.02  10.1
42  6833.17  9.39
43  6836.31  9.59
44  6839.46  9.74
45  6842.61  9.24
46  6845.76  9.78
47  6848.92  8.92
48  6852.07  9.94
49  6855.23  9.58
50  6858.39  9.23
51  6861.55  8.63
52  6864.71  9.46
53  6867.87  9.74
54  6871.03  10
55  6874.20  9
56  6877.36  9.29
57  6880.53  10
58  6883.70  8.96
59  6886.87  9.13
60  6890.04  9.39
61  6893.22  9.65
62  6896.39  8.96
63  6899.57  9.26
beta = 9.37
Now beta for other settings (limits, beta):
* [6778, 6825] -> 9.83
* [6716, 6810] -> 9.78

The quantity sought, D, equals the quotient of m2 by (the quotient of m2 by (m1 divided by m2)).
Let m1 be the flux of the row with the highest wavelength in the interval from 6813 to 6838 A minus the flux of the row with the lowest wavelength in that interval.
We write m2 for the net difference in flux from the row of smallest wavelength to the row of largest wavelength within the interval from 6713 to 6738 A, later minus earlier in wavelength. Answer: 0.3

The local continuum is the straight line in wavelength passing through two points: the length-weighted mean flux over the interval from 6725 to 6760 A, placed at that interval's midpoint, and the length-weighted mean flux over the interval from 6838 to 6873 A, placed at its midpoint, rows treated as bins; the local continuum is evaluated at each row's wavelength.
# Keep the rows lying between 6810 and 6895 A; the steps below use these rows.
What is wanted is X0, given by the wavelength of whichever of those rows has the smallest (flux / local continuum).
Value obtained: 6861.55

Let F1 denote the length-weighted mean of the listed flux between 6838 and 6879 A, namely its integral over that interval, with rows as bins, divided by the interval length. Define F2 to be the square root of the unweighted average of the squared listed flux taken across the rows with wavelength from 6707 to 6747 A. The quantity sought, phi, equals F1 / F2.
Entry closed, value 0.96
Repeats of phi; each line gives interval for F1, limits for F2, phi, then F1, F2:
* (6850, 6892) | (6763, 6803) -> 0.98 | 9.4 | 9.62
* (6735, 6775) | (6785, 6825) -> 0.99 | 9.8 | 9.86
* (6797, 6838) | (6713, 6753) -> 1.01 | 9.9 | 9.84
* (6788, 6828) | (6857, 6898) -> 1.06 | 9.9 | 9.35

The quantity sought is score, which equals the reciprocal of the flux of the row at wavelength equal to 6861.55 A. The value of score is 0.116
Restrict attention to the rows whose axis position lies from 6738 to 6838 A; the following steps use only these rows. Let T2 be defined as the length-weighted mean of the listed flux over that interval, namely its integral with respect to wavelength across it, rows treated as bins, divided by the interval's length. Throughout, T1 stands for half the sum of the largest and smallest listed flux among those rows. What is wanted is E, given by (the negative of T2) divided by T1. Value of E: -0.978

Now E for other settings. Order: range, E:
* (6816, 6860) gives -0.982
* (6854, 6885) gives -1.008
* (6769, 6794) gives -0.995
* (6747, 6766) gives -1.001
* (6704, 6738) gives -0.998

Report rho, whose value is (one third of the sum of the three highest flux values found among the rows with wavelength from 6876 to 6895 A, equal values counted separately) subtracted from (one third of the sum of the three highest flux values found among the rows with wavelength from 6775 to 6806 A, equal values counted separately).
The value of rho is 0.48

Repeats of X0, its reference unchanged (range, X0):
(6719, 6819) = 6730.11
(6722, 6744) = 6730.11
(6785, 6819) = 6789.25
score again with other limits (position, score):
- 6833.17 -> 0.106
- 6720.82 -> 0.098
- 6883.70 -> 0.112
